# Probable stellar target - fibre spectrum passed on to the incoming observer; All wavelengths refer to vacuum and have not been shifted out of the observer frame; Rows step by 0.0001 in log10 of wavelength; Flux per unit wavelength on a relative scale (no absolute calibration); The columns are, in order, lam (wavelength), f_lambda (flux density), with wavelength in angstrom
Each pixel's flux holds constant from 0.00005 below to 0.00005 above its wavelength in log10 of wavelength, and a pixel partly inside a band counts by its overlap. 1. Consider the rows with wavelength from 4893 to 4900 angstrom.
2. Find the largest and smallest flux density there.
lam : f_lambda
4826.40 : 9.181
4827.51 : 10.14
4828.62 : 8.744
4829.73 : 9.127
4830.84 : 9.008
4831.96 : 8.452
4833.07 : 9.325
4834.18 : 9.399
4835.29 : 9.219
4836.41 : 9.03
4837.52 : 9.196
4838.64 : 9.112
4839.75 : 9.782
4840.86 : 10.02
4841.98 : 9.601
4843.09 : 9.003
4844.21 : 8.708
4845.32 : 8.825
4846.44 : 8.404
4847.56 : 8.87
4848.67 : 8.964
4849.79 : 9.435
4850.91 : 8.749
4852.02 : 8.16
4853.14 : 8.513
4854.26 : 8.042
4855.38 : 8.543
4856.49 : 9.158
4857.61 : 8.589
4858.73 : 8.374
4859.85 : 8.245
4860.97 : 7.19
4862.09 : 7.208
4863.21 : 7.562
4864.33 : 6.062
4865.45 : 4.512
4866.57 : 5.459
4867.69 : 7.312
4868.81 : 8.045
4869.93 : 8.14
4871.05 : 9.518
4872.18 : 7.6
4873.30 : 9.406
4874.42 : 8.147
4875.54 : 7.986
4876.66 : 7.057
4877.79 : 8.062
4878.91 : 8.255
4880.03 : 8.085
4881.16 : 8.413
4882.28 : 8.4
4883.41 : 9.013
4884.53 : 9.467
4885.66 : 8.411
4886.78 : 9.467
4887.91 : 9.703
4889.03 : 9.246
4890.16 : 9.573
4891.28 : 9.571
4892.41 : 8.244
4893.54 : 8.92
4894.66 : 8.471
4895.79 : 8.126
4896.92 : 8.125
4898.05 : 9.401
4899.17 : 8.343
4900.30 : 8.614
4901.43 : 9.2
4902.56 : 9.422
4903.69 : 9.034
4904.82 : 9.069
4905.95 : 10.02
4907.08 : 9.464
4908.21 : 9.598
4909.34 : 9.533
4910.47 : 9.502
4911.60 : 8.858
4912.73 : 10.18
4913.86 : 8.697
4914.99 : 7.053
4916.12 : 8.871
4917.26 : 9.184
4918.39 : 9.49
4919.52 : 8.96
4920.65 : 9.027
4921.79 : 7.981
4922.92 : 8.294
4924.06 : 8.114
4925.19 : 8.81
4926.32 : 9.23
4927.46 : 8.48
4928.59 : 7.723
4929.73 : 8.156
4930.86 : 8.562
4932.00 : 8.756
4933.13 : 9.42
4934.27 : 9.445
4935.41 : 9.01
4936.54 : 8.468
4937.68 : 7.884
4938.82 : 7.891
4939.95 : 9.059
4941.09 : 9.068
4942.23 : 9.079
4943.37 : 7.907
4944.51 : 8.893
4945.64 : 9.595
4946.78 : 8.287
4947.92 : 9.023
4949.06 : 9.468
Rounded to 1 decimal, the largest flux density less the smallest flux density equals 1.3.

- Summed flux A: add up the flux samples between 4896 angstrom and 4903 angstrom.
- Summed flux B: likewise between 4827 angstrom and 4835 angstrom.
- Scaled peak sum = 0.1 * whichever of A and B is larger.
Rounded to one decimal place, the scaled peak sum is 6.4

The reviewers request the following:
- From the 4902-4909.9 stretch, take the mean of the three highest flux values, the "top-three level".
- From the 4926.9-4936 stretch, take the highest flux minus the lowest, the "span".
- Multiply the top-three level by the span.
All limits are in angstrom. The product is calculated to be 17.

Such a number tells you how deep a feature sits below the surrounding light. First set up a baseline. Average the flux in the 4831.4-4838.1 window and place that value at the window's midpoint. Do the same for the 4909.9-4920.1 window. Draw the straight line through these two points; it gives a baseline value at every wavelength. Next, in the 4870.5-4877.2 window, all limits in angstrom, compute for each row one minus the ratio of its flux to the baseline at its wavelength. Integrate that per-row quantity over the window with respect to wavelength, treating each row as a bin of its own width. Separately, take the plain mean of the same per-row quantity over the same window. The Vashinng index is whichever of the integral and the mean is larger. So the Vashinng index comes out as 0.56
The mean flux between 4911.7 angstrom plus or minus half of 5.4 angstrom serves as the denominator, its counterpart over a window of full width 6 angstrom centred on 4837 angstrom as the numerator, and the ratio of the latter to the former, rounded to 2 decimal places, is 0.99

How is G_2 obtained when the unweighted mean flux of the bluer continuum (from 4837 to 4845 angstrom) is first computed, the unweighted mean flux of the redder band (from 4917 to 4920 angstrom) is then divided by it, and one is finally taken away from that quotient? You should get -0.01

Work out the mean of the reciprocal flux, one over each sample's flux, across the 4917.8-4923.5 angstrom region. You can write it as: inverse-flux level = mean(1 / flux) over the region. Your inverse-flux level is 0.115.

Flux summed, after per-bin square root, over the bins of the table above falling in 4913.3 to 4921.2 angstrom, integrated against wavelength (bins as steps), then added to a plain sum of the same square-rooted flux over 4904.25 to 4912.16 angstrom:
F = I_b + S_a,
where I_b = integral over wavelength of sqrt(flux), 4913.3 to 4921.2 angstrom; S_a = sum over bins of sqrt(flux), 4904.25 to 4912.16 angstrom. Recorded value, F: 44.9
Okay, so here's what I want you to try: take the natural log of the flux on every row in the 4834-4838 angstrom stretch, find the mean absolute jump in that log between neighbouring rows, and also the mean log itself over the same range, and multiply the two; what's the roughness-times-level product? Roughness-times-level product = 0.043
